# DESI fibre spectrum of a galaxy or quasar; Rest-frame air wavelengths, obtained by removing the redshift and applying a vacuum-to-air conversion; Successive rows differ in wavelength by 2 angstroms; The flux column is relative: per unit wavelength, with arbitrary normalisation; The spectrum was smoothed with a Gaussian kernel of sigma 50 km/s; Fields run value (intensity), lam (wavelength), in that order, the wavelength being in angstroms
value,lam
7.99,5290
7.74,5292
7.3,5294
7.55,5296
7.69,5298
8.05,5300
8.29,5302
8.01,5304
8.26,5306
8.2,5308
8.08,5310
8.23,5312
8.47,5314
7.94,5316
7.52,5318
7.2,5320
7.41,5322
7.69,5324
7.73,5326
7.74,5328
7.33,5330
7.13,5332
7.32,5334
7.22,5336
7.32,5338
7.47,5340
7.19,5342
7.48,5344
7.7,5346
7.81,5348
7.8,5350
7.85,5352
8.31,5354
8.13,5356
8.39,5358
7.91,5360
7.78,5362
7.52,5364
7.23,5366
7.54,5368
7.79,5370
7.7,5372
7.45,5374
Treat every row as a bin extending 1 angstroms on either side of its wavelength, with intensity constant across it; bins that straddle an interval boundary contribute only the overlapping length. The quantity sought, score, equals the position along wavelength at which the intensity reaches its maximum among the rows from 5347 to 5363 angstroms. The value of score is 5358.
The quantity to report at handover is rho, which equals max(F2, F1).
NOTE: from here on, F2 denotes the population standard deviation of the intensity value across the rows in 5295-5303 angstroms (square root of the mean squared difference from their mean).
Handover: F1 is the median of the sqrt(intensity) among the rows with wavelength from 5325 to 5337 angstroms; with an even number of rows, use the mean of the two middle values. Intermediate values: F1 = 2.71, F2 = 0.29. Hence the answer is 2.71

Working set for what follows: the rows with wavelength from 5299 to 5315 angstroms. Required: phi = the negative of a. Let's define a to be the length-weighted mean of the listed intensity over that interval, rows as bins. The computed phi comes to -8.20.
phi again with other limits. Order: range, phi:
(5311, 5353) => -7.60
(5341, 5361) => -7.86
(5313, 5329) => -7.71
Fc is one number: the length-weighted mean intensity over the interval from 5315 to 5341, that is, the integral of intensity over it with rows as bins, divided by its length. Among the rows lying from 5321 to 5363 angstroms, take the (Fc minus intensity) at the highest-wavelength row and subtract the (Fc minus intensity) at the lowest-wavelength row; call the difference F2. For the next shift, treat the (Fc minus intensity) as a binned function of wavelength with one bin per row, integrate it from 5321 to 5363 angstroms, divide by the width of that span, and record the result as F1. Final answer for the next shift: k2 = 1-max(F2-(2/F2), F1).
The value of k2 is -4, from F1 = -0.19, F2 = -0.37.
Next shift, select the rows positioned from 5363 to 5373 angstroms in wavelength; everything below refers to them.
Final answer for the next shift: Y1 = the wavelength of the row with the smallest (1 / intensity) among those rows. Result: 5370 angstroms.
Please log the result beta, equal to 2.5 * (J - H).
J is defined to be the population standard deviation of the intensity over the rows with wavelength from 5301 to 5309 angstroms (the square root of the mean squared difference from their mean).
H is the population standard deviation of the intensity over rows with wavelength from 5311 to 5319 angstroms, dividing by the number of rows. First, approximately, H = 0.354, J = 0.11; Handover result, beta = -0.61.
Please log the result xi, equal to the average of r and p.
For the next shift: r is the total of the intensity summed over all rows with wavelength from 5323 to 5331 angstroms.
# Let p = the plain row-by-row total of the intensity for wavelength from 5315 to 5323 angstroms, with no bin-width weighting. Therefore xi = 30.28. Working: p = 30.1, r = 30.5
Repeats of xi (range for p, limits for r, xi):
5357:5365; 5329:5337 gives 30.30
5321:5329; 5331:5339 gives 29.78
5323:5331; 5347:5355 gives 31.13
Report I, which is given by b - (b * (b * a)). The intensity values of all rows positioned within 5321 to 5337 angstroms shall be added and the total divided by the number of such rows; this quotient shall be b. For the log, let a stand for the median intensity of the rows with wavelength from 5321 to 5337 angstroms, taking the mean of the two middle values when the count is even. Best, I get -401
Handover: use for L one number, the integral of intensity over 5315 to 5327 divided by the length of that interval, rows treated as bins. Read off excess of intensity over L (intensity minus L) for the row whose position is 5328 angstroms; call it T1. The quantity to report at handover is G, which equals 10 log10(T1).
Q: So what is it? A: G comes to -8.0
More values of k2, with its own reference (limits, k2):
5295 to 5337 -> 1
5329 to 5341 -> -13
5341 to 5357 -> 0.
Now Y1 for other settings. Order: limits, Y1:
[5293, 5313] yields 5302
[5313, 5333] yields 5314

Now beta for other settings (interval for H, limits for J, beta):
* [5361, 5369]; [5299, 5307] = -0.18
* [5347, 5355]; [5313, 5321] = 0.66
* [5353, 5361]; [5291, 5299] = -0.03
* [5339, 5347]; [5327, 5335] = 0.10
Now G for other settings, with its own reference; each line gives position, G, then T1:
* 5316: -4.5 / 0.36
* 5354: -1.4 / 0.73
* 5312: -1.9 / 0.65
